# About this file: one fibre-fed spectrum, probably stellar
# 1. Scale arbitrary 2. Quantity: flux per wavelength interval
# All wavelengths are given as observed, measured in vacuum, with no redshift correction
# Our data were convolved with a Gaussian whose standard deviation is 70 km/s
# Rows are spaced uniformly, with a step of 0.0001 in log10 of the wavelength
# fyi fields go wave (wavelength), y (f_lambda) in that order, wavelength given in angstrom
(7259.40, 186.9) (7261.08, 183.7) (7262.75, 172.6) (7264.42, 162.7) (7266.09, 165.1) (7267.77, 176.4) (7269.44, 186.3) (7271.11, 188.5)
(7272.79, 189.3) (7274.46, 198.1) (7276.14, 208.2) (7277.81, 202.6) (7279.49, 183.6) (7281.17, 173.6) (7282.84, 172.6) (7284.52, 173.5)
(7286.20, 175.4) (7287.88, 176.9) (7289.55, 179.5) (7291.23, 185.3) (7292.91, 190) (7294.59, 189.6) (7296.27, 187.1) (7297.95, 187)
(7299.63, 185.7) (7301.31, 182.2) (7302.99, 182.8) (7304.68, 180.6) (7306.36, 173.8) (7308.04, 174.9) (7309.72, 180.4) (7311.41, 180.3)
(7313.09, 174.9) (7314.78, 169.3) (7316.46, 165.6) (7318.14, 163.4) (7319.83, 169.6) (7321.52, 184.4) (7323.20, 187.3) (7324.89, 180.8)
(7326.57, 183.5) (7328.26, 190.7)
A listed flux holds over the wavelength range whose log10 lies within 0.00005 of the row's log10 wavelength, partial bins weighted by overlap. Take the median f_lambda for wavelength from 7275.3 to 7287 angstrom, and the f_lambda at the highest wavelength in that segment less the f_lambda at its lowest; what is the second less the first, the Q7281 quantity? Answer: -208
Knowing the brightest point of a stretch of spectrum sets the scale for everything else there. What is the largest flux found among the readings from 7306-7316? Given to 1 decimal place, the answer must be 180.4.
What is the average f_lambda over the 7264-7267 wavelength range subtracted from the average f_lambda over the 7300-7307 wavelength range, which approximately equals 16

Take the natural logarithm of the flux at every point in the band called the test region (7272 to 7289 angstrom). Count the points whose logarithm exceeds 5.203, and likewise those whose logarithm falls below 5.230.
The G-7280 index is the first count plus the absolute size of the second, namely 11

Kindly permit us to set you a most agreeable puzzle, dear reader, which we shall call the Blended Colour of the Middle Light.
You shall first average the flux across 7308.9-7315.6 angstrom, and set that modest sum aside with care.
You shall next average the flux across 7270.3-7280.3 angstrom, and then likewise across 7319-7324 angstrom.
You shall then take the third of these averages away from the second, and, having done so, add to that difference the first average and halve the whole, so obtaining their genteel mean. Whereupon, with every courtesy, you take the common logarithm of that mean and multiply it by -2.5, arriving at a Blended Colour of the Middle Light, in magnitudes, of -4.95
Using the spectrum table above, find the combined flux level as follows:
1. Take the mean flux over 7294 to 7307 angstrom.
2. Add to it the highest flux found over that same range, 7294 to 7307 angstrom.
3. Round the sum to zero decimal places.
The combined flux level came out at 373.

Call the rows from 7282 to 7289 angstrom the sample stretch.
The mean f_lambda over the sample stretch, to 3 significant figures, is 175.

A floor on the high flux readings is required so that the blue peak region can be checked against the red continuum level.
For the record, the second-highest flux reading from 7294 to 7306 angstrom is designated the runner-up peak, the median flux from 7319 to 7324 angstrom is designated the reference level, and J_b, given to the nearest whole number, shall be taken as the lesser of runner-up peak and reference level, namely 184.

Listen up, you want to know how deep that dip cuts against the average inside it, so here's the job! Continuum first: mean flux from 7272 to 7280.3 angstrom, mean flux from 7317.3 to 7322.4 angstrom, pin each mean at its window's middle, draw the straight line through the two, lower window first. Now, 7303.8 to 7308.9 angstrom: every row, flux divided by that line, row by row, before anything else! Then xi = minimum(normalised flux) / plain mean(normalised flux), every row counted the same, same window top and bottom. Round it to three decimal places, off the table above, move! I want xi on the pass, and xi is 0.985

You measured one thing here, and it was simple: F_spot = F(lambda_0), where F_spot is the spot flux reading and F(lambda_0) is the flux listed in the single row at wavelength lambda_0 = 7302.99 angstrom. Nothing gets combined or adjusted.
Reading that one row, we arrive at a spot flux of 182.8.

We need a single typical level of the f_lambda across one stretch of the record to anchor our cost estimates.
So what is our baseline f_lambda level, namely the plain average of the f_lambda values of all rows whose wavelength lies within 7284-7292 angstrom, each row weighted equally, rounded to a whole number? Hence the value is 178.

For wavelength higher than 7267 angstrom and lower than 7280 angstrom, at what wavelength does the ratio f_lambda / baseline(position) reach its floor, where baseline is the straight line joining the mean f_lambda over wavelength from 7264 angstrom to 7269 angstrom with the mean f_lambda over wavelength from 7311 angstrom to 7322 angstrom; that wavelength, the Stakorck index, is 7267.77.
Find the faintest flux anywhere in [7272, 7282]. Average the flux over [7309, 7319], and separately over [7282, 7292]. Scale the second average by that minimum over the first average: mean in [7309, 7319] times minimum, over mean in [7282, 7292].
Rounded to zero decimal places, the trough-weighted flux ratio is 169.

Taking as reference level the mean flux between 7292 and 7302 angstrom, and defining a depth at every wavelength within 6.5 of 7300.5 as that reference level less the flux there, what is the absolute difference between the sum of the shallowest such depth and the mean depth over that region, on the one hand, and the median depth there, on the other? 2.0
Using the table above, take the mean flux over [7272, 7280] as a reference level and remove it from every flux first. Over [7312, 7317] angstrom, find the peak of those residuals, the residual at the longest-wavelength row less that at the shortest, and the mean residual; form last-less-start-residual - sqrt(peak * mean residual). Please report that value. -33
